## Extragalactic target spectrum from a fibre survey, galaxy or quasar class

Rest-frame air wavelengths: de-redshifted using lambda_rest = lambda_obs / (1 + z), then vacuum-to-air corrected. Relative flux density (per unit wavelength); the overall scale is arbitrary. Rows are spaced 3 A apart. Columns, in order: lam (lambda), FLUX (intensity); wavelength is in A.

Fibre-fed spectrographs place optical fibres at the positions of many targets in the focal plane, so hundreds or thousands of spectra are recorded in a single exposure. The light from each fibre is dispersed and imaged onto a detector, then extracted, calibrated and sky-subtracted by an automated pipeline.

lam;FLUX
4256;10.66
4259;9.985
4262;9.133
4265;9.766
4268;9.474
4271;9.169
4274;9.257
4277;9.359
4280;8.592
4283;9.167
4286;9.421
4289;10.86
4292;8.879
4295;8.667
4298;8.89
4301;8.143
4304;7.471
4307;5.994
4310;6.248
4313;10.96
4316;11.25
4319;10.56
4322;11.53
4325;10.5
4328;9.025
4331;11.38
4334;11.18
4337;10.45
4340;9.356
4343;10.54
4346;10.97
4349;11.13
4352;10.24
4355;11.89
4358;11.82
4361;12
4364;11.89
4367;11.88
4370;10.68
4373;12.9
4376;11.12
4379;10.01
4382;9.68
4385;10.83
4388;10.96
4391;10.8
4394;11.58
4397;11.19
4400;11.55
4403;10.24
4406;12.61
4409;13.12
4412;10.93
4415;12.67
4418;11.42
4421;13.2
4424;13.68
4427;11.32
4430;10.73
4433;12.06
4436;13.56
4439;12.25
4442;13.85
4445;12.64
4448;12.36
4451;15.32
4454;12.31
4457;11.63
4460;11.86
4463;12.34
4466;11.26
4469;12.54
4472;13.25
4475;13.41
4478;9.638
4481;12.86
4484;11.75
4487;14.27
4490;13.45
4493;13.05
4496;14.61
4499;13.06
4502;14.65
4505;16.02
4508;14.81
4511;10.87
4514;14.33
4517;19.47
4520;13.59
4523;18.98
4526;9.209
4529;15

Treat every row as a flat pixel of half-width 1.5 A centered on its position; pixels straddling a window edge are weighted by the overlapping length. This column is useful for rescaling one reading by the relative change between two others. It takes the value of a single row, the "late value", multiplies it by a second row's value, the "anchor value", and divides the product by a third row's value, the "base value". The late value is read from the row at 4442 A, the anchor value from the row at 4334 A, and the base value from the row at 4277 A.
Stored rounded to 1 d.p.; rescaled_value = 16.5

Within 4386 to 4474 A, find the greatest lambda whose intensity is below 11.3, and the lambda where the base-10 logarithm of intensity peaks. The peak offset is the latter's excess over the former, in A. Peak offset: -15 A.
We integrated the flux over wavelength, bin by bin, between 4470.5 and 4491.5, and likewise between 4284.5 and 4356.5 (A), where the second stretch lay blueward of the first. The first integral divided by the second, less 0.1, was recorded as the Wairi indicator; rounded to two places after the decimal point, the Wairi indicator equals 0.28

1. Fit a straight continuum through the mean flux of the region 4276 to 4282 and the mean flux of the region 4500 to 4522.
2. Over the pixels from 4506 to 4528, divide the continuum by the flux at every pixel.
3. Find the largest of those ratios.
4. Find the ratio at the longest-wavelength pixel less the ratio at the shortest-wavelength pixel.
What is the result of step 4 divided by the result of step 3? 0.40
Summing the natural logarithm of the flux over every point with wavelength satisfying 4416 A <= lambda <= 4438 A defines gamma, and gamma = 18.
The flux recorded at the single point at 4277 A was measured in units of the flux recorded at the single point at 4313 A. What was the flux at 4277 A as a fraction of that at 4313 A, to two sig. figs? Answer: 0.85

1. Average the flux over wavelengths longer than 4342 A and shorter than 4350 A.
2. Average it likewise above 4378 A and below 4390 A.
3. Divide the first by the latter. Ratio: 1.0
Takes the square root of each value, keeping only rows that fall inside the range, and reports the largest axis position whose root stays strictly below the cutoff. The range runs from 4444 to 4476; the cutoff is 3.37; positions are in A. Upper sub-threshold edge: 4466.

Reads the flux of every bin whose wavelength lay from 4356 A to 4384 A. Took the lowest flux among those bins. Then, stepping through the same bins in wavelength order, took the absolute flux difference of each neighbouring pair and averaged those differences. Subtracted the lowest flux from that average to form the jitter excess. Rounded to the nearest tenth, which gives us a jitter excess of -8.8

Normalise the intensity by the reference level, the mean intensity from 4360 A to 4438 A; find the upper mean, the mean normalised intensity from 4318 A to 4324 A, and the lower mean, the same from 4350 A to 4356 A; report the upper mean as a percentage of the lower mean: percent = 100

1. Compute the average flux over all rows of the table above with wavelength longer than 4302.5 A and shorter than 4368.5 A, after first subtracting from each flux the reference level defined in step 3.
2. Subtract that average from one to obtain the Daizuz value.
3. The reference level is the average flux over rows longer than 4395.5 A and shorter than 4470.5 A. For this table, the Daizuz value 2.9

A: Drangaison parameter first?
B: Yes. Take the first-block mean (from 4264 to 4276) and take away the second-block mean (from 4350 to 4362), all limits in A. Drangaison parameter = -2.1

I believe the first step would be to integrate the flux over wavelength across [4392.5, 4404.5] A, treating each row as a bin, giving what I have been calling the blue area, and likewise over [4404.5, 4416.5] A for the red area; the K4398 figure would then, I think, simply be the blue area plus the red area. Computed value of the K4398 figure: 282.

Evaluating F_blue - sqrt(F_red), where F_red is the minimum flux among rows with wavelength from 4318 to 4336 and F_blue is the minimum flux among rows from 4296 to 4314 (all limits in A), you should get 3.0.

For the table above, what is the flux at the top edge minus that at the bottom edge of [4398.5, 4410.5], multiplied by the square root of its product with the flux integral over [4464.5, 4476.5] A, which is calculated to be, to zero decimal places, 24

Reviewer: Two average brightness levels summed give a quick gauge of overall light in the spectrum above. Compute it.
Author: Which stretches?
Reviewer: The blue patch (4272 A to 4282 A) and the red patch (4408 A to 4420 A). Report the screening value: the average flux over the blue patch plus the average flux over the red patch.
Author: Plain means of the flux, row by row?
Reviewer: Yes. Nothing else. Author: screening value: 21.1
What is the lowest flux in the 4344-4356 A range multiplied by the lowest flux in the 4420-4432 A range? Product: 110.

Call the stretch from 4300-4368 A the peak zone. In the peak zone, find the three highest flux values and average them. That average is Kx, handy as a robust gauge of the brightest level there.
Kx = 11.9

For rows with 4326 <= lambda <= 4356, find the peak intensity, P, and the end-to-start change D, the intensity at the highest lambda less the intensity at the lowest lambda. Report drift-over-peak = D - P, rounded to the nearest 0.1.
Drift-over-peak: -9.0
